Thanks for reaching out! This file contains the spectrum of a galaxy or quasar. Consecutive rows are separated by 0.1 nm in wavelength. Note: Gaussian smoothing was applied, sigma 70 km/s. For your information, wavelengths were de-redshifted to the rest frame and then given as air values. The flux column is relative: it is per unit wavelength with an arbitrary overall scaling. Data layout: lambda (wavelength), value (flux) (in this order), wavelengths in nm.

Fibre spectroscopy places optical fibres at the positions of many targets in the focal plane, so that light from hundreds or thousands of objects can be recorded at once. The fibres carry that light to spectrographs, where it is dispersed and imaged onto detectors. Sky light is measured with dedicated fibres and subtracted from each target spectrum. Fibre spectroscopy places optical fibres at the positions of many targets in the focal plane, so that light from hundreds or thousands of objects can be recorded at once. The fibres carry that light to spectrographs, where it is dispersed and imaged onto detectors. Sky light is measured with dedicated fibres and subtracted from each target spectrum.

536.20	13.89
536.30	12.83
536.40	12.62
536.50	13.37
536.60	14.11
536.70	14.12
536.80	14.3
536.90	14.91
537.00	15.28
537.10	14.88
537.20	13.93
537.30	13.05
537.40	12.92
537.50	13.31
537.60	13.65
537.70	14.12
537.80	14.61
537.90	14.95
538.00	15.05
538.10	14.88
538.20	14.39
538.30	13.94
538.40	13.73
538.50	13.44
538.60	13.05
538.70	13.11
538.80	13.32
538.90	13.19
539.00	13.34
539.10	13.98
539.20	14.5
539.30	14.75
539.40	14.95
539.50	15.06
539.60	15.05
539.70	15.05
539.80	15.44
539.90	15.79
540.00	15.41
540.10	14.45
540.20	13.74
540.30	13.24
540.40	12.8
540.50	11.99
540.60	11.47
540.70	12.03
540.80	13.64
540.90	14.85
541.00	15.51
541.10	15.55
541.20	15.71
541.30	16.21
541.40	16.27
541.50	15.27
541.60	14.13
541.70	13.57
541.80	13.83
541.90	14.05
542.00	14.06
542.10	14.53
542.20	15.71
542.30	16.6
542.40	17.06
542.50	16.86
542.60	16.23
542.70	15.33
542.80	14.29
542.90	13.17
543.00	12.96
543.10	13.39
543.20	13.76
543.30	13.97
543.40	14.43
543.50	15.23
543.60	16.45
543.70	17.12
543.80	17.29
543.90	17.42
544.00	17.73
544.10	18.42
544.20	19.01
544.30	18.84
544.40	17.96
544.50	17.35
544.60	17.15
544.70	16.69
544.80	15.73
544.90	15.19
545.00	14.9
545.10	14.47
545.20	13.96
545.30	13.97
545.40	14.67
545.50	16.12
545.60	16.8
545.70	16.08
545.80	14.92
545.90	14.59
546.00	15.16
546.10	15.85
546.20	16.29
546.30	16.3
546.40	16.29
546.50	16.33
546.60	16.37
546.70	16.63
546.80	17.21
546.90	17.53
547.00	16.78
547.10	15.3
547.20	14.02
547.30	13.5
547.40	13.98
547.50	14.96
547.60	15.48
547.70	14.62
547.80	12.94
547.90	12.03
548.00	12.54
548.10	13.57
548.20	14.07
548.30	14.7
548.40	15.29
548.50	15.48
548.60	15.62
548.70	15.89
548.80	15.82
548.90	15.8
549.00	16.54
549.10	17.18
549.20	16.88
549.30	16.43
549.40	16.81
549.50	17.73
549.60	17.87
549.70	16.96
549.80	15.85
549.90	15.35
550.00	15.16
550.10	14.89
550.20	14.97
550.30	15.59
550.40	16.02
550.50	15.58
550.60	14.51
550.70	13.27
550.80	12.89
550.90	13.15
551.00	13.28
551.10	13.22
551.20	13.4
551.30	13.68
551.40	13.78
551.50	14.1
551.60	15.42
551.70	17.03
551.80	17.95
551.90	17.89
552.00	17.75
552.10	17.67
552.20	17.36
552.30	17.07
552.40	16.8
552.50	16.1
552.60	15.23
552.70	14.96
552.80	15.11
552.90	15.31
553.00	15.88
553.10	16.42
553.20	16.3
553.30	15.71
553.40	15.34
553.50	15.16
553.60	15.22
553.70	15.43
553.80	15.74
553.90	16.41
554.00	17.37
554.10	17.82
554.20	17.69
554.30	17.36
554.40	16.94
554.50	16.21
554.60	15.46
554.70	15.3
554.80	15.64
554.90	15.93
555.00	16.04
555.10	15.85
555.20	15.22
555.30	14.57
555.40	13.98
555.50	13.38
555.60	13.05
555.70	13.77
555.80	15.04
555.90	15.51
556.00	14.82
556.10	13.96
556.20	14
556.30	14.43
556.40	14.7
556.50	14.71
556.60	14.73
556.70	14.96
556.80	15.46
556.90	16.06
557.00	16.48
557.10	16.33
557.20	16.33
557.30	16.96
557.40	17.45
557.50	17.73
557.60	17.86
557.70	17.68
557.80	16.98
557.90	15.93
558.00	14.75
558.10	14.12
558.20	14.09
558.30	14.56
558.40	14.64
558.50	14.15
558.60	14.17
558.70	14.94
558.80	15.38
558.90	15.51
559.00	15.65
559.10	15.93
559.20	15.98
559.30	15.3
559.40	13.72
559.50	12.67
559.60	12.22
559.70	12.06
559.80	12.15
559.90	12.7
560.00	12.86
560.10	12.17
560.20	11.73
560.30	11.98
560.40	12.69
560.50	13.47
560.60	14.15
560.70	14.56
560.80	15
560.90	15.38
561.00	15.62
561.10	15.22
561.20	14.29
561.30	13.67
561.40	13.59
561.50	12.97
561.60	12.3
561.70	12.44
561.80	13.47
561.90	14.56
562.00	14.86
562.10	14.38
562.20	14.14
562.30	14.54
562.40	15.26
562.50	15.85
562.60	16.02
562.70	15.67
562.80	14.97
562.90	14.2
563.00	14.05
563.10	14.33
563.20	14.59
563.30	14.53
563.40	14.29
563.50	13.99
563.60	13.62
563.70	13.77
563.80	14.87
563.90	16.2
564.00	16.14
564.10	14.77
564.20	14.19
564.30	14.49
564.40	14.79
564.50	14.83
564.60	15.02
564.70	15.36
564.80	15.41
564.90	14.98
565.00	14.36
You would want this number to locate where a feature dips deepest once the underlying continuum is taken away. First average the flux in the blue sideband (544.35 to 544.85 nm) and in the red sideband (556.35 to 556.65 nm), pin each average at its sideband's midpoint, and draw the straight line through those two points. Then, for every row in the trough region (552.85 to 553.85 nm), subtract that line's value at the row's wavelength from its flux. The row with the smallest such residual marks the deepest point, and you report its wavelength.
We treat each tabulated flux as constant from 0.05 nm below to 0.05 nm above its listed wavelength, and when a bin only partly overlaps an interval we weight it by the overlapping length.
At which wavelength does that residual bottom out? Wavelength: 553.50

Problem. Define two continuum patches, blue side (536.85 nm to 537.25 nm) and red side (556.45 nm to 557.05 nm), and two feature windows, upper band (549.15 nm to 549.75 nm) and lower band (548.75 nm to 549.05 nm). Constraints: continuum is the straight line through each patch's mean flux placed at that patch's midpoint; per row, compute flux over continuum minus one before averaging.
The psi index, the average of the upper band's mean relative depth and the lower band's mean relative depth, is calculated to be 0.09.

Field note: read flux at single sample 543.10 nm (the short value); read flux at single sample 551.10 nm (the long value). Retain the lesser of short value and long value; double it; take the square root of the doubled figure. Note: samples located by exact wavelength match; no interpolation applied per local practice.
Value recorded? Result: 5.1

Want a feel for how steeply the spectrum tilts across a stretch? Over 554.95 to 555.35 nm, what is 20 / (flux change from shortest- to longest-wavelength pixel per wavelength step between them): -4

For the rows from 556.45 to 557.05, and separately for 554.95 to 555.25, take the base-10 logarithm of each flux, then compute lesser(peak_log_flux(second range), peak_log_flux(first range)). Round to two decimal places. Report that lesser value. 1.21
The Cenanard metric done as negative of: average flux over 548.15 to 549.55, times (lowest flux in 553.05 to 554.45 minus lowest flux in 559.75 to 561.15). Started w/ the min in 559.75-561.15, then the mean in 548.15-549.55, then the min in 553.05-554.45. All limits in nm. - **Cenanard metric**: -55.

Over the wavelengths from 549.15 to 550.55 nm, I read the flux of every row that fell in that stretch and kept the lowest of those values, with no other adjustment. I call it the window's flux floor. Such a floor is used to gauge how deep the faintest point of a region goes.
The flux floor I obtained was 14.89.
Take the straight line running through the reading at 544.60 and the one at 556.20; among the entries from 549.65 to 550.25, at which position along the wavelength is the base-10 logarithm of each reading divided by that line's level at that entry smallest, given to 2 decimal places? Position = 550.10 nm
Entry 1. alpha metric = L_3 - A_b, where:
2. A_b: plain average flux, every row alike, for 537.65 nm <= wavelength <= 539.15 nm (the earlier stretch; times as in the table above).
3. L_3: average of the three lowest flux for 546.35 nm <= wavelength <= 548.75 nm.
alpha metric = -1.4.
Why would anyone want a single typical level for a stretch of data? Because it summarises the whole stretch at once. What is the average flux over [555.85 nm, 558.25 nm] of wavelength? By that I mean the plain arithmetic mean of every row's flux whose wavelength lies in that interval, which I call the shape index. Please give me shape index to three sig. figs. 15.7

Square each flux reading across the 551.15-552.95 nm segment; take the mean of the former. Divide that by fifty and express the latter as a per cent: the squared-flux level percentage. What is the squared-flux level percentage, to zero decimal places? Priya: 512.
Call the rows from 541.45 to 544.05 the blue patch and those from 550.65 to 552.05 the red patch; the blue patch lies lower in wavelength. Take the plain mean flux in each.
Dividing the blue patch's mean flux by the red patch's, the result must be 1.03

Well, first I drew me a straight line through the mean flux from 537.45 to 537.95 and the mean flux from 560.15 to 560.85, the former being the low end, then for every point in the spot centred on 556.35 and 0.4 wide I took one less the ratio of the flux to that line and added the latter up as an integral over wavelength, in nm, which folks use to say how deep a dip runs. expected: -0.03 nm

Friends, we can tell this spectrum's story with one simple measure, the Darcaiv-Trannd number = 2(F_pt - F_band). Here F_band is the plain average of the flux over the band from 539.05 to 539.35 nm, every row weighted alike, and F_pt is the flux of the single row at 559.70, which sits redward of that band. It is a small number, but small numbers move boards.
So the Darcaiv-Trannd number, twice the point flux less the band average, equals -5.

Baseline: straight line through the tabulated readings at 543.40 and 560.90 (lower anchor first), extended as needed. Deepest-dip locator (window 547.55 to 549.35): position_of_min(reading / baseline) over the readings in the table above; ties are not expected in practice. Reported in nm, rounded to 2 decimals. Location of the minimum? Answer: 547.90 nm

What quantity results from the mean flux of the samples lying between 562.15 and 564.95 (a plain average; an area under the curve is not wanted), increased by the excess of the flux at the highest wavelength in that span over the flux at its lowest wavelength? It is 15.7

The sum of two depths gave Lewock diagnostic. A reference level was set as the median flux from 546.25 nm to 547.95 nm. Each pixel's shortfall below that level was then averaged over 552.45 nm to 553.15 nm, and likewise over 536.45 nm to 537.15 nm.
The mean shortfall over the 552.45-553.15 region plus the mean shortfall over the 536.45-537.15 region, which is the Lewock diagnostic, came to 0.96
